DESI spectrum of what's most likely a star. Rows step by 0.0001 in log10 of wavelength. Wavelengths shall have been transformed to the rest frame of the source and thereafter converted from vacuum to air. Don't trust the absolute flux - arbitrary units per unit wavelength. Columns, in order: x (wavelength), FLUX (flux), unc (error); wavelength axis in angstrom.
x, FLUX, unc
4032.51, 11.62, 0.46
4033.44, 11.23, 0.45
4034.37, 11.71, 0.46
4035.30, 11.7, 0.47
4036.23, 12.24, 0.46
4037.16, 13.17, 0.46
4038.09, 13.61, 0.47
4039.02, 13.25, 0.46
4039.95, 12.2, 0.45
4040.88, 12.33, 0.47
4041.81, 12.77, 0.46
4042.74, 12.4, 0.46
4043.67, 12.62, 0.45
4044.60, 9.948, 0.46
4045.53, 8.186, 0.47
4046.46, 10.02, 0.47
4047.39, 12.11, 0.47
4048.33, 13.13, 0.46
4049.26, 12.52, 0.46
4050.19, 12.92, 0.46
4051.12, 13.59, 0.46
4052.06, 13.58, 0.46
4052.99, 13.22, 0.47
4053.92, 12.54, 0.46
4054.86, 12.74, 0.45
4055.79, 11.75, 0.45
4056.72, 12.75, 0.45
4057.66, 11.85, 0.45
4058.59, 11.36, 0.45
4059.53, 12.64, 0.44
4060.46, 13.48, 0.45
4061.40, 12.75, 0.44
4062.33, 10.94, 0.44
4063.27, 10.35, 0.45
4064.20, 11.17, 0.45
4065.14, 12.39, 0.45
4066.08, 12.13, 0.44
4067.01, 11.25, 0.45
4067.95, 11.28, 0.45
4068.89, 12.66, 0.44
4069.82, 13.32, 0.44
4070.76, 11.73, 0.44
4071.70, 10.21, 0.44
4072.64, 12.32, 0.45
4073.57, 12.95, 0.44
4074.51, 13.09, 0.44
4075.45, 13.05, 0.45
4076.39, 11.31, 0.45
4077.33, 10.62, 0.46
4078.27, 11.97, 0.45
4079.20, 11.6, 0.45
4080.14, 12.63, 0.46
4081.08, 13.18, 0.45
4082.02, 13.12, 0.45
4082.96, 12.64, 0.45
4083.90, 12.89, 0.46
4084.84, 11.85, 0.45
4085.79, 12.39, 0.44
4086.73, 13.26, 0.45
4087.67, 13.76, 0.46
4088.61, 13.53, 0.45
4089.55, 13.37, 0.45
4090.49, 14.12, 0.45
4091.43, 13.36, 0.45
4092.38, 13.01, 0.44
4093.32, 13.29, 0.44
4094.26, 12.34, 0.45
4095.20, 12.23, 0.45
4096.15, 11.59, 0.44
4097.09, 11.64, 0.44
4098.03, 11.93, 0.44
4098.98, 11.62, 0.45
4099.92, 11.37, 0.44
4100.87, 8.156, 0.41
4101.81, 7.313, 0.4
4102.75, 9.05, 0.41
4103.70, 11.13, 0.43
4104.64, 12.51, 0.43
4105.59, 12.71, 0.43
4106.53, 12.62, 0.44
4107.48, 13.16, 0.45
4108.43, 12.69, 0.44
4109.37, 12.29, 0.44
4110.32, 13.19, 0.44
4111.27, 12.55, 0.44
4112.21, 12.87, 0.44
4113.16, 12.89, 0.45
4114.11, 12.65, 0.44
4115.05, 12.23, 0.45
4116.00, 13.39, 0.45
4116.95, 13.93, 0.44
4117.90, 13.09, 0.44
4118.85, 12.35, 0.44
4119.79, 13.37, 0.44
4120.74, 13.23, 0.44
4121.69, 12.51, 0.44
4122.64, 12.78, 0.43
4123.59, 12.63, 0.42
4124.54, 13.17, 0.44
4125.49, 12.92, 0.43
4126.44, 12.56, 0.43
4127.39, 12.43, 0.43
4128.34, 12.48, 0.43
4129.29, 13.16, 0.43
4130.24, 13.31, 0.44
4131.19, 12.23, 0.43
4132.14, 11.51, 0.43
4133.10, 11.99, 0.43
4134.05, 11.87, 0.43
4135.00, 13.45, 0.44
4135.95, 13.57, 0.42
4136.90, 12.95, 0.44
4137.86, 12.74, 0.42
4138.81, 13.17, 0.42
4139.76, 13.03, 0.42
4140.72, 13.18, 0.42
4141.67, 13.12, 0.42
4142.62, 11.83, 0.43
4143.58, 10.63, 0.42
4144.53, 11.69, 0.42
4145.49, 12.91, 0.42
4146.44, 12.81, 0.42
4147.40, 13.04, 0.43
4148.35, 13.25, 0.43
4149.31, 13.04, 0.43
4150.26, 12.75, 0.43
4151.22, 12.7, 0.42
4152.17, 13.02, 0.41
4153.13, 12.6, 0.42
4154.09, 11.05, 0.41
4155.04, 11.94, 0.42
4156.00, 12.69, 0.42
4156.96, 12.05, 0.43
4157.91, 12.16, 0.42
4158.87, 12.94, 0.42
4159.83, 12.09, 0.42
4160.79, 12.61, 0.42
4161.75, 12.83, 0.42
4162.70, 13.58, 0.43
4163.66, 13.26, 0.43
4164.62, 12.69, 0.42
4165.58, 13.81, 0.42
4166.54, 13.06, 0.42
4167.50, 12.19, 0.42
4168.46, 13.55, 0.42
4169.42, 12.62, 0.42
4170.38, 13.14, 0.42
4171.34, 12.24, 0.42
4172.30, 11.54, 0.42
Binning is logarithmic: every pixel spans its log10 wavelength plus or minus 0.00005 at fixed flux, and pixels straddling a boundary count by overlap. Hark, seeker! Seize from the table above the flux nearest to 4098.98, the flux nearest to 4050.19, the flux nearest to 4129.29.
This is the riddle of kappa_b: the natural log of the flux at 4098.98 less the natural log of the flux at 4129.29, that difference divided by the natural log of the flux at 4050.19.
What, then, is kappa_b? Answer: -0.049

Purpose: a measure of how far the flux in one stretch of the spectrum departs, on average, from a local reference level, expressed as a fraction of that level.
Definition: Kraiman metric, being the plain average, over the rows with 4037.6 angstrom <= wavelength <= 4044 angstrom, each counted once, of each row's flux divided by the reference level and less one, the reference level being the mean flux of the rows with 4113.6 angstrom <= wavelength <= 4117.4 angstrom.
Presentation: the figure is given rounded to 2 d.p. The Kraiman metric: -0.02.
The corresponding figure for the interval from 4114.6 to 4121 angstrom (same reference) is 0.00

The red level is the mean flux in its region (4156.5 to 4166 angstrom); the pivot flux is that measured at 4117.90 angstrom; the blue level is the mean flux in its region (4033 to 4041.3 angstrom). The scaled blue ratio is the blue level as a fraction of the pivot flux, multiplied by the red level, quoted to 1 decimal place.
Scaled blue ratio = 12.1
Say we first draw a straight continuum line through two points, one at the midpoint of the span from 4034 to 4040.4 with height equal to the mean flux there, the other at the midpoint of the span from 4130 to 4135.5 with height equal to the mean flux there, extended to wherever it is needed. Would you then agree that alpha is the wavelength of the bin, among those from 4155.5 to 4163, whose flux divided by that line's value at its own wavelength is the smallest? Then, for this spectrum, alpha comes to 4156.96 angstrom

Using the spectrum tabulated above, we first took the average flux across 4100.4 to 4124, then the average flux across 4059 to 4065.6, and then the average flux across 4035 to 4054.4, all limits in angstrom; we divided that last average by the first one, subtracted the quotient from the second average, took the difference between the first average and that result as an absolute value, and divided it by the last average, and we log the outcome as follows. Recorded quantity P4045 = 0.10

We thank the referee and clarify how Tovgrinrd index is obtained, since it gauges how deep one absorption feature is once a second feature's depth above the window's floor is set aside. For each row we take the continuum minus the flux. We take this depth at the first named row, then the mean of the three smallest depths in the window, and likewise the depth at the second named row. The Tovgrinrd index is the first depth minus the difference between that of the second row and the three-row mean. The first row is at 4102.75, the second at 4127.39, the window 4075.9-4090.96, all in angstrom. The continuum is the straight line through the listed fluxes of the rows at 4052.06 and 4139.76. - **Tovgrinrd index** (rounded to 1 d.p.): 3.1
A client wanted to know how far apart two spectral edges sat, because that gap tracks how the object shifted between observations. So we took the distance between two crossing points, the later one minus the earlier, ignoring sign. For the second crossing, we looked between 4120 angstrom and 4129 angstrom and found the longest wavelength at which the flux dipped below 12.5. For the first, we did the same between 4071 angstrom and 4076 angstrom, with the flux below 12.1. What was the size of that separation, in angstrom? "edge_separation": 56.6 angstrom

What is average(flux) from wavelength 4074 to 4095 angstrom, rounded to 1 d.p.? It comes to 12.7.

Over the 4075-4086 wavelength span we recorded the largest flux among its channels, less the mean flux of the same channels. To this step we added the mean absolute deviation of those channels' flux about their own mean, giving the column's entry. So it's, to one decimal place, 1.6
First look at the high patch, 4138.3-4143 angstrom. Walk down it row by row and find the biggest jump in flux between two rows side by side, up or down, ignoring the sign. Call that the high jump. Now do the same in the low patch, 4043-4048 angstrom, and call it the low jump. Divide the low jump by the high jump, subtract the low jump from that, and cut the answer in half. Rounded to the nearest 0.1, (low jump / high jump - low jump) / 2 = -0.3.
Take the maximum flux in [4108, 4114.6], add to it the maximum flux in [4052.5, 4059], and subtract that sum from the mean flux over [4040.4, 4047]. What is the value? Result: -15.2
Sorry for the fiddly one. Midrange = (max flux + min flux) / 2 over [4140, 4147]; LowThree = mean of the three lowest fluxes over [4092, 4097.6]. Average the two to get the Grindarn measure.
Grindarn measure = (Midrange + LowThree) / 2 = 11.9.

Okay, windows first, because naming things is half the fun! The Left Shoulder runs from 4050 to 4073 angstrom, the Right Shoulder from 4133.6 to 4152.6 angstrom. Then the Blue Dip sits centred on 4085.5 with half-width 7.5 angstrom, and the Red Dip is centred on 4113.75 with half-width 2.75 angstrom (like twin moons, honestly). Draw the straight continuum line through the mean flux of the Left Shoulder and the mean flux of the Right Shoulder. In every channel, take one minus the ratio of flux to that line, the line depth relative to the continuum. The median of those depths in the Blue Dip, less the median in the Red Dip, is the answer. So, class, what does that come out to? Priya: -0.039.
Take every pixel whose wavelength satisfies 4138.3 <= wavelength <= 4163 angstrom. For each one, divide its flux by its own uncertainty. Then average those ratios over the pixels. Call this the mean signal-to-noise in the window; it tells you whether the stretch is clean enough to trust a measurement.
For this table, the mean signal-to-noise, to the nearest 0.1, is 29.8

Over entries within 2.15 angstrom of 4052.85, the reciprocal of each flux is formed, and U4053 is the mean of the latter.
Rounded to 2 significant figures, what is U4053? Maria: 0.076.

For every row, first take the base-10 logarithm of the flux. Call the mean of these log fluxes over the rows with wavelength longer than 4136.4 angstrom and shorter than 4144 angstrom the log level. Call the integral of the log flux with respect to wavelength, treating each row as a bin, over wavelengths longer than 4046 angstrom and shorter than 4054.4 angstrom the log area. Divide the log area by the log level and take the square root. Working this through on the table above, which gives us 2.90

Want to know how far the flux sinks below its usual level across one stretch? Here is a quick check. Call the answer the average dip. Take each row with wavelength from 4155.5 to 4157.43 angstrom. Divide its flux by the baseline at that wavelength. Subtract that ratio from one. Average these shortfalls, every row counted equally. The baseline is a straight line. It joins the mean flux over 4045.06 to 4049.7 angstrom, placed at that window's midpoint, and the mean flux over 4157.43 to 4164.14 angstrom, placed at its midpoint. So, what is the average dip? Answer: 0.028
